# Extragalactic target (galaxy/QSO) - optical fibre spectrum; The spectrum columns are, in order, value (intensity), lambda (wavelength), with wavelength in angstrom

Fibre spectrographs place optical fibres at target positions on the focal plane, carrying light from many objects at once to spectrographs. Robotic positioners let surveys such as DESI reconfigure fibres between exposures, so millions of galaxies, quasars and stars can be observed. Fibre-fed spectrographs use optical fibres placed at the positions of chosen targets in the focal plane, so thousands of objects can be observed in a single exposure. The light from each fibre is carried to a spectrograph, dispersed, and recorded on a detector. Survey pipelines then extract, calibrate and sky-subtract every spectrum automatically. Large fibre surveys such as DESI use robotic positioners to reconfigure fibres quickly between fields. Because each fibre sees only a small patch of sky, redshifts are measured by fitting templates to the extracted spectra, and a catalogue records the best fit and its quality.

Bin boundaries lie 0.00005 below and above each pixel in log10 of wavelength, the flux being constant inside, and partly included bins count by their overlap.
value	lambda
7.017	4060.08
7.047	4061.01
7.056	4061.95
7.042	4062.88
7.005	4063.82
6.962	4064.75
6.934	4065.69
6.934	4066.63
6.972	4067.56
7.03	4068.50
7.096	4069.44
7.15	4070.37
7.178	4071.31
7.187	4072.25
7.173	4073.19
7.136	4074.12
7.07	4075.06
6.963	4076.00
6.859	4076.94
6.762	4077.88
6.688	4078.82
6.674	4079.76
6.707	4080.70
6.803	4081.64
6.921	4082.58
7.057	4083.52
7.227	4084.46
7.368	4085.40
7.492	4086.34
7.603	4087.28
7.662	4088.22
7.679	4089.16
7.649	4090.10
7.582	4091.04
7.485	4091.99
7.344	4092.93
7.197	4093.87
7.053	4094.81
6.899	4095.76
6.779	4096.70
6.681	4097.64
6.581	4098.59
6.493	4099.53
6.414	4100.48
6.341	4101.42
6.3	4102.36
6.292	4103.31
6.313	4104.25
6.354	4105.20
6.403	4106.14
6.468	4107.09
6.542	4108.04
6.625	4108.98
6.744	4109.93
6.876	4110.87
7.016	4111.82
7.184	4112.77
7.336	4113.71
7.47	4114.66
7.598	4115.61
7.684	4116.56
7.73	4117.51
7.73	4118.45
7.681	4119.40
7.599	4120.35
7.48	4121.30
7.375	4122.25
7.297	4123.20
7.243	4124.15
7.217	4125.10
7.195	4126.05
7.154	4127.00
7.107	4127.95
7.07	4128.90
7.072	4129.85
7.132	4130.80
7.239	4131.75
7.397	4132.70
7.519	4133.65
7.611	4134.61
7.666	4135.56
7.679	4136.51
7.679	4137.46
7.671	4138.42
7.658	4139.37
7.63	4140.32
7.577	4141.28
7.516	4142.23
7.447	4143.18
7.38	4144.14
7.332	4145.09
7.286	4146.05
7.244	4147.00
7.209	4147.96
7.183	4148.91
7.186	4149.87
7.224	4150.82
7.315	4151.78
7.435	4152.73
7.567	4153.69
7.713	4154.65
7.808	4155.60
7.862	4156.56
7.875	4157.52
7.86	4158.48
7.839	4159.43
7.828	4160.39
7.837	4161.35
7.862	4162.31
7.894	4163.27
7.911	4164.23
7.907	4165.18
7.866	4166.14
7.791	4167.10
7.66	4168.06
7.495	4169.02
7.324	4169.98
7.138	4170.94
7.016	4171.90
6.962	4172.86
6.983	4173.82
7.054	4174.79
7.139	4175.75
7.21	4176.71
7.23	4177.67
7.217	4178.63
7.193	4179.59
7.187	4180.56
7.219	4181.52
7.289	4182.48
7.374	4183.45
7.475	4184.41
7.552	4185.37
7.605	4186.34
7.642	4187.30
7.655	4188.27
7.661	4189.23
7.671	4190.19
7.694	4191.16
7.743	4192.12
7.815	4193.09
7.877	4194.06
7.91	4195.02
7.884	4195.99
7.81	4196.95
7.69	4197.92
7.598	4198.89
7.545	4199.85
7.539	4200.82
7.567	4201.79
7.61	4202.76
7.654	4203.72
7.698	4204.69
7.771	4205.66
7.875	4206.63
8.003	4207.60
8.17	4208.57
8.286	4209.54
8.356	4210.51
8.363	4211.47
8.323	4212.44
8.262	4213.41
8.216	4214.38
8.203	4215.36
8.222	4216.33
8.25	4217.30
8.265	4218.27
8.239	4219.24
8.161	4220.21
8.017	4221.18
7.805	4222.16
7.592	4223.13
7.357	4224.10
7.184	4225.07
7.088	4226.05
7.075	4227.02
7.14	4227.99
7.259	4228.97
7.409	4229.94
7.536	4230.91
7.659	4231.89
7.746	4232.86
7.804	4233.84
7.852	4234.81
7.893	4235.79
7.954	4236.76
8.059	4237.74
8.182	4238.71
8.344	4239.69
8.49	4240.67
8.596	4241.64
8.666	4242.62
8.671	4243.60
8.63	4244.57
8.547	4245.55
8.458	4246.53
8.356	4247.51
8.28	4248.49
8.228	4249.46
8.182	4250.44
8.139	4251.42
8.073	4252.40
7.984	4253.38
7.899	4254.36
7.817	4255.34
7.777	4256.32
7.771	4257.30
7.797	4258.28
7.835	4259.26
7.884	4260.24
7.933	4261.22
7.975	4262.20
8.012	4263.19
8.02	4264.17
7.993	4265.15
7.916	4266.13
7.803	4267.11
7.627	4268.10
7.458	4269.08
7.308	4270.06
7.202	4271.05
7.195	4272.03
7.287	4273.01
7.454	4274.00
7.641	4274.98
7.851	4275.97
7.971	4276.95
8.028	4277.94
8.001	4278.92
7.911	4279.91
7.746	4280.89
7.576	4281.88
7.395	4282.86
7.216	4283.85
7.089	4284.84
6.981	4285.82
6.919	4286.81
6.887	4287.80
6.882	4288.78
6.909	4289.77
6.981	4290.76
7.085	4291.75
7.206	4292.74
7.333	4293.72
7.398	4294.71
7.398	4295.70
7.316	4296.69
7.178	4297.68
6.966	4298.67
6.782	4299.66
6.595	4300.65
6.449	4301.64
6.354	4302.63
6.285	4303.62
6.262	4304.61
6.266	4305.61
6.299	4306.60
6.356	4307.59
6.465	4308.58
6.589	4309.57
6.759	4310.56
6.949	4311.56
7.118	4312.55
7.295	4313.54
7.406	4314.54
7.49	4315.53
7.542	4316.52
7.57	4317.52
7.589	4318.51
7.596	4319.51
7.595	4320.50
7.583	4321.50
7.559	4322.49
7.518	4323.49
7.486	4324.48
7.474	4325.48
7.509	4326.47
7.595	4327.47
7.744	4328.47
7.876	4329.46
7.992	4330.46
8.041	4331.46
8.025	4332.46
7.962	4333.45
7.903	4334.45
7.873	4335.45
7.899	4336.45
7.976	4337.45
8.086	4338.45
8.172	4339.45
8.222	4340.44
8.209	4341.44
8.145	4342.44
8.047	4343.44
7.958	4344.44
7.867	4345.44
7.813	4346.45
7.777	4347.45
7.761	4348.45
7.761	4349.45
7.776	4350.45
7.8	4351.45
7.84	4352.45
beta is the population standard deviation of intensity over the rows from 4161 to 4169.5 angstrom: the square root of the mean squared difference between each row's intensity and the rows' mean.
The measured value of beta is 0.13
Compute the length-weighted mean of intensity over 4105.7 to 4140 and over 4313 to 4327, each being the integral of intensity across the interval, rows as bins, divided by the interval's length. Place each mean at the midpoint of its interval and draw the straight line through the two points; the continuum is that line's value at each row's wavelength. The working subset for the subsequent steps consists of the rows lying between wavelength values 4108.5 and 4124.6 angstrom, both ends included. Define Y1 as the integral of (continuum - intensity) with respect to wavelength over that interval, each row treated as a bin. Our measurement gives -1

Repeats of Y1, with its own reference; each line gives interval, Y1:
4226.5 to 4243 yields -7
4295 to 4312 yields 14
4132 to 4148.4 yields -3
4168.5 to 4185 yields 2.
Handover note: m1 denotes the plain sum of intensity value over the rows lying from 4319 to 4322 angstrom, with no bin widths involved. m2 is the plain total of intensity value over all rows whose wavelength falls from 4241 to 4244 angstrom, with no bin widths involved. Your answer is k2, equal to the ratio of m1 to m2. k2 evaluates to 0.88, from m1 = 22.8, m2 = 25.9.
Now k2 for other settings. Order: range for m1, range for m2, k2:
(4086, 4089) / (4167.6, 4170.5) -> 1.01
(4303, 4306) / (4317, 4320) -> 0.83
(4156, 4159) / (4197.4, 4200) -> 1.03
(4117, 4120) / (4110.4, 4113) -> 1.10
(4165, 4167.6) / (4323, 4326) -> 1.05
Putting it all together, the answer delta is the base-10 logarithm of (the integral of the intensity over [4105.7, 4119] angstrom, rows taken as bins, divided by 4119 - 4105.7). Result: 0.852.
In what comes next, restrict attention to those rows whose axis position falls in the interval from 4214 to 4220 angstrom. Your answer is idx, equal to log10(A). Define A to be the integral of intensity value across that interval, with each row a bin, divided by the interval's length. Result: 0.915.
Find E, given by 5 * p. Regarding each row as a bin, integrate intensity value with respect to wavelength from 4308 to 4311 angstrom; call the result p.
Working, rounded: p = 19.8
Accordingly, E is 99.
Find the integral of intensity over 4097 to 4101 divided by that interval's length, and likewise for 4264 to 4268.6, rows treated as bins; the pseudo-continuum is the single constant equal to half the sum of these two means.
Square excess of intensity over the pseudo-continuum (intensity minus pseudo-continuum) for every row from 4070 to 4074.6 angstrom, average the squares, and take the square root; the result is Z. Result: 0.0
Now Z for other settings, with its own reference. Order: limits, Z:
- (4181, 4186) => 0.2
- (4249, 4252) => 1.0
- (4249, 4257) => 0.8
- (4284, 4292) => 0.3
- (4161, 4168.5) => 0.6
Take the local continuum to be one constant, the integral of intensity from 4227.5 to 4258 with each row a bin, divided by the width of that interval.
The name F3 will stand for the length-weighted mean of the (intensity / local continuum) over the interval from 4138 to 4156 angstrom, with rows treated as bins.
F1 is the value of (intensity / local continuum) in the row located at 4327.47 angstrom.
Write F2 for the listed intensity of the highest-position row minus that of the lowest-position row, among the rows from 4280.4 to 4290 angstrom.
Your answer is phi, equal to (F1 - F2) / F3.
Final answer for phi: 1.9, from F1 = 0.944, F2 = -0.8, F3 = 0.93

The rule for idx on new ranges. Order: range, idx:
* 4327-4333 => 0.897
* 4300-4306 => 0.804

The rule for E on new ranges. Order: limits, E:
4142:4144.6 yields 97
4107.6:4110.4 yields 93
